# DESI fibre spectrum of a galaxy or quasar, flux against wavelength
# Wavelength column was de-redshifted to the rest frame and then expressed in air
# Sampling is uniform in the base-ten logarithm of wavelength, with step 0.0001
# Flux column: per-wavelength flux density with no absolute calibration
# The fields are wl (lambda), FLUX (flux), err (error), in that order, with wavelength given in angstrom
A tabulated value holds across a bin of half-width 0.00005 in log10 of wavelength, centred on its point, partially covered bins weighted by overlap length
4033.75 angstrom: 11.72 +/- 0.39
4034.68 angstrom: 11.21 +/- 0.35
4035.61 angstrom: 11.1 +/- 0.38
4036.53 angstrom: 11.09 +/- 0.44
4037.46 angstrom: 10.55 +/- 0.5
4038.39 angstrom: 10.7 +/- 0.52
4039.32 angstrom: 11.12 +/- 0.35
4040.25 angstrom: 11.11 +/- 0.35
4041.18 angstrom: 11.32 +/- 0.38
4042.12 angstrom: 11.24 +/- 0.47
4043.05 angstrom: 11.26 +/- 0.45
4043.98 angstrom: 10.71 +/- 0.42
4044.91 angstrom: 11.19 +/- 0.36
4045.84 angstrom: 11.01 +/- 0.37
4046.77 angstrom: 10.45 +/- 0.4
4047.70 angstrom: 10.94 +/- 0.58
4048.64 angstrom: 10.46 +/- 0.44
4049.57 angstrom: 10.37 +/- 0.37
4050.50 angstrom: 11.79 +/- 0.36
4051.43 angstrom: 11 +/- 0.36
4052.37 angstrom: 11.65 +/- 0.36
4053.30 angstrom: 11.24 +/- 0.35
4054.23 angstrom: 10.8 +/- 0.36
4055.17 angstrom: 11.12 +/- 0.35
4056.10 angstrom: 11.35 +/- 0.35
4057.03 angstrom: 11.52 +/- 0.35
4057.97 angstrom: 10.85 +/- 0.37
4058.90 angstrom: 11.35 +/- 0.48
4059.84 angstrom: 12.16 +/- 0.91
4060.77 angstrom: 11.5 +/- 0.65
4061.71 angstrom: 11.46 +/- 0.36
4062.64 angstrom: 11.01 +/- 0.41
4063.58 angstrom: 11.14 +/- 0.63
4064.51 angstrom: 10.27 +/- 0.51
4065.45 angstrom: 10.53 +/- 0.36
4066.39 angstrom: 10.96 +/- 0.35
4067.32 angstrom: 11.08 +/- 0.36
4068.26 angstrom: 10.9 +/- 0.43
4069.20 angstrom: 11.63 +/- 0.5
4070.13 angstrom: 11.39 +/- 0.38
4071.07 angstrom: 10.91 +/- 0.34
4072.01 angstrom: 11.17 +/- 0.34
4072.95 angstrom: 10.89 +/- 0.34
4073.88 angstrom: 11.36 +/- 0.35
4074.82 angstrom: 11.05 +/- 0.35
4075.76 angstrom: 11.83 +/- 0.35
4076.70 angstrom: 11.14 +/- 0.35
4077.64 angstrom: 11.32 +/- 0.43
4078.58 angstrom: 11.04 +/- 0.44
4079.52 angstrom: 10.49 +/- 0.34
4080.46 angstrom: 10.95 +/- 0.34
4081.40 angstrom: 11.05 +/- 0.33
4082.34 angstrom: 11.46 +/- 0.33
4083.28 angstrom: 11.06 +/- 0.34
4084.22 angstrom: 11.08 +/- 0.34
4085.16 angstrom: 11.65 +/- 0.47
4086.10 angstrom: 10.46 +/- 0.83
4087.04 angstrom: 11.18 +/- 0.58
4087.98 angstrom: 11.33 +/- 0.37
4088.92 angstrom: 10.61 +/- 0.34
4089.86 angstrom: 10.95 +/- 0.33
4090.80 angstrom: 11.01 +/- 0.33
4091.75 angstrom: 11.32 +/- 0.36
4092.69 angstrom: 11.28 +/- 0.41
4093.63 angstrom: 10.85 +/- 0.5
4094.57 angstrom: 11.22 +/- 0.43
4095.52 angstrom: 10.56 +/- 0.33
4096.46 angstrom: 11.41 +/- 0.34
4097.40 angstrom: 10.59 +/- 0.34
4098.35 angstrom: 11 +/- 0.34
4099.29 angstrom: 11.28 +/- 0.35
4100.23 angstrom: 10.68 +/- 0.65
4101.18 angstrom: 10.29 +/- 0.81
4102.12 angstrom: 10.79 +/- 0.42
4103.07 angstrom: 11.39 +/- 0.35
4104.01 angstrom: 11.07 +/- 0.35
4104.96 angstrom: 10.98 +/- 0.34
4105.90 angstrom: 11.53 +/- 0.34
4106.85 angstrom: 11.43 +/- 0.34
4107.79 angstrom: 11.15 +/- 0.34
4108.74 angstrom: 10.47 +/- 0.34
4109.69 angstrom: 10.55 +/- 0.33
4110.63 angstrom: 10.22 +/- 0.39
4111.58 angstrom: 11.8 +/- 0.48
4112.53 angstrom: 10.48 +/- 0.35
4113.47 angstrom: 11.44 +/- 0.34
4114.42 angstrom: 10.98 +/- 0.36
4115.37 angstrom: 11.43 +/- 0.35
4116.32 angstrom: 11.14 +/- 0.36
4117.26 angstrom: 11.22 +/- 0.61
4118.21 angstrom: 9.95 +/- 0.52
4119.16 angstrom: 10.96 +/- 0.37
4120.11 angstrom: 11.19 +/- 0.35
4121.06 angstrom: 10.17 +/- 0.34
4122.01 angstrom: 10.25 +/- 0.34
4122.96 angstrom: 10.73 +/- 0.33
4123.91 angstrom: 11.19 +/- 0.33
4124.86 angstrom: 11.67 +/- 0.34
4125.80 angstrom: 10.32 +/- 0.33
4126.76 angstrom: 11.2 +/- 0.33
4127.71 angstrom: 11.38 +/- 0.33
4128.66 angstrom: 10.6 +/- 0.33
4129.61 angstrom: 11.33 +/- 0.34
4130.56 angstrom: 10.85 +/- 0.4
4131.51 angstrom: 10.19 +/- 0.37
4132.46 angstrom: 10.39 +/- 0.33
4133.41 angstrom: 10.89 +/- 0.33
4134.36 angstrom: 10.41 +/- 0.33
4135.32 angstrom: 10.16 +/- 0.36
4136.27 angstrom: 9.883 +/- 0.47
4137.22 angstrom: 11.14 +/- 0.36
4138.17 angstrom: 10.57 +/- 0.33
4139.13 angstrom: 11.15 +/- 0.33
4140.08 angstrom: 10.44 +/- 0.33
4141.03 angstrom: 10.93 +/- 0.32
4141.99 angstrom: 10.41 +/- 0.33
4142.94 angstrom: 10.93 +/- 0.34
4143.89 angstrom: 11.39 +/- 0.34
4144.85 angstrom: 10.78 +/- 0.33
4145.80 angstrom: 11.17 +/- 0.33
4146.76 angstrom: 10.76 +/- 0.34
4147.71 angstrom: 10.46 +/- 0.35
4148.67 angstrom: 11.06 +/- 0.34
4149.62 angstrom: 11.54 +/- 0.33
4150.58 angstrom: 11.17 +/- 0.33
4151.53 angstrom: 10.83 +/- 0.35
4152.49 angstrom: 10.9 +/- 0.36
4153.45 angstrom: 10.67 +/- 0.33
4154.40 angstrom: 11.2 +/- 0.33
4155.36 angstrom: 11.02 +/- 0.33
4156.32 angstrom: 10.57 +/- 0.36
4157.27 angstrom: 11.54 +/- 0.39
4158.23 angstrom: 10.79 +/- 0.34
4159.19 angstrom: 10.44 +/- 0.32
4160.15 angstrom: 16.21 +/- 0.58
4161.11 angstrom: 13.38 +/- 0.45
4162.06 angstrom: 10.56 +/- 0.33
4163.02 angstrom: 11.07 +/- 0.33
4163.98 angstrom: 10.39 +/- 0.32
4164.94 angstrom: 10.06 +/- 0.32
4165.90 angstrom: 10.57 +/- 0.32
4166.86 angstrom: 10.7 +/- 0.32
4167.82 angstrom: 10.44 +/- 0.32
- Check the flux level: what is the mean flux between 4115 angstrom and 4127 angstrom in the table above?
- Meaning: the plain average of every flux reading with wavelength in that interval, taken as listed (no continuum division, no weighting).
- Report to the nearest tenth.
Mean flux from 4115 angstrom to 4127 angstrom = 10.9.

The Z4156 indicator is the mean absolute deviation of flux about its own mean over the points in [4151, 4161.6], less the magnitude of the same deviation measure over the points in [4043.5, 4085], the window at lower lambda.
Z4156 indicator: 0.86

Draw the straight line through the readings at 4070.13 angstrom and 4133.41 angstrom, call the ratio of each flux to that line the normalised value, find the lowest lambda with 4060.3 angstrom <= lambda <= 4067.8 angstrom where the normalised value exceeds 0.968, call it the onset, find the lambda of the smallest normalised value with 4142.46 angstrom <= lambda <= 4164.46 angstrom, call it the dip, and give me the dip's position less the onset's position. 86.9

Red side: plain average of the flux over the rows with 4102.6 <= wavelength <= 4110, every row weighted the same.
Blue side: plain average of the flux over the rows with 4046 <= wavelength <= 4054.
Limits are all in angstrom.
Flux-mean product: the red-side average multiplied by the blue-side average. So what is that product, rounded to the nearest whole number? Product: 122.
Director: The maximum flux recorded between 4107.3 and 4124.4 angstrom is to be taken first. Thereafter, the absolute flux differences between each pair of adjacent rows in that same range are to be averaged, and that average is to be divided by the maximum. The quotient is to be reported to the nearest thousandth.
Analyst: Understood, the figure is 0.054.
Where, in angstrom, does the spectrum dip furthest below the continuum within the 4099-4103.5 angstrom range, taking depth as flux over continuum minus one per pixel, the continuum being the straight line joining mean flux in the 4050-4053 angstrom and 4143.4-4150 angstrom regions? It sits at 4101.18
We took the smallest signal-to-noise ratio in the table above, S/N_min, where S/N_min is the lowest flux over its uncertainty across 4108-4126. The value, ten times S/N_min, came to 184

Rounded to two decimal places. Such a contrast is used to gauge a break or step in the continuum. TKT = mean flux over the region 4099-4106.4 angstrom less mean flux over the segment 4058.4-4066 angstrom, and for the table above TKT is -0.18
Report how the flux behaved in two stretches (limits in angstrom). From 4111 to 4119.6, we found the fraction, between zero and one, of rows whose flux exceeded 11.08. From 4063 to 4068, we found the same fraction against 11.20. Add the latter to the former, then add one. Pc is 1.56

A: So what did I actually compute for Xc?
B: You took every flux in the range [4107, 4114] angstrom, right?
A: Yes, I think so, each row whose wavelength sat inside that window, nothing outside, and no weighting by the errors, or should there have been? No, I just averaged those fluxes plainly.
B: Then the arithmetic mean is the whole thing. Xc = 10.9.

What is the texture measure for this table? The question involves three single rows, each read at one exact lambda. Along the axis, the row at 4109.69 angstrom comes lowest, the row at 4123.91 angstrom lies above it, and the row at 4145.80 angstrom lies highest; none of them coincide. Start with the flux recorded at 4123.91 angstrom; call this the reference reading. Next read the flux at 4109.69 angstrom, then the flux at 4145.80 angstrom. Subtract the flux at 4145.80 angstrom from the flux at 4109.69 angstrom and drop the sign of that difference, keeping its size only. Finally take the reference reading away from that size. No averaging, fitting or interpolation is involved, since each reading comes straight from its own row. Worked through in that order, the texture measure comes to -10.6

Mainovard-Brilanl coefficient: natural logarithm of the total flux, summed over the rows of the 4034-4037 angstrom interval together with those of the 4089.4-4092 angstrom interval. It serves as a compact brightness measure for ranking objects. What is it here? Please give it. 4.20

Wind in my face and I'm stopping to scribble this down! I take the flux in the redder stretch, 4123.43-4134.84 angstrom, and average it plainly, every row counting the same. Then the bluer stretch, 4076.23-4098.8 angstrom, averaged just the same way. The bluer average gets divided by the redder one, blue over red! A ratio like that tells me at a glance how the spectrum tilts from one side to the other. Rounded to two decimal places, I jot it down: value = 1.02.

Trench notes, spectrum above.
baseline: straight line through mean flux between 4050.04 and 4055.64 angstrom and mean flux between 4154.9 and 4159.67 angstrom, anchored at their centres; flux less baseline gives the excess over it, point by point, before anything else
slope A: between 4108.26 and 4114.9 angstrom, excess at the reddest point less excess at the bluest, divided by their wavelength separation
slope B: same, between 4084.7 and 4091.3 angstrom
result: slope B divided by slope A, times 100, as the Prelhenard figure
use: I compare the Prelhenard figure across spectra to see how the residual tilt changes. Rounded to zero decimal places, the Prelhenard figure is -117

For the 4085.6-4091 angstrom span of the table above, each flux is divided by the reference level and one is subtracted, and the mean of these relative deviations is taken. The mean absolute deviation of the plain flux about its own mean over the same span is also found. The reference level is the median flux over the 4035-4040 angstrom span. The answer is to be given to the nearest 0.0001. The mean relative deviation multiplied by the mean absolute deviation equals -0.0039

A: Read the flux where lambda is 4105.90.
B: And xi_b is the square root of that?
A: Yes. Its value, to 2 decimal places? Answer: 3.40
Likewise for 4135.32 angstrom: 3.19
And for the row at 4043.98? 3.27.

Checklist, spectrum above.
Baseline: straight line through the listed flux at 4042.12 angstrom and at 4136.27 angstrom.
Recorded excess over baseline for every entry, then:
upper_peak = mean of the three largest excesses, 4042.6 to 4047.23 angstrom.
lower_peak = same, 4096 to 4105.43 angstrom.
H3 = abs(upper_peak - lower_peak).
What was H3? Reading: 1.0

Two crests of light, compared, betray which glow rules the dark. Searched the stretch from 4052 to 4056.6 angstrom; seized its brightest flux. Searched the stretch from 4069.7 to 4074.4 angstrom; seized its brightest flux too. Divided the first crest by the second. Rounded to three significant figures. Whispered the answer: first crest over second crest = 1.02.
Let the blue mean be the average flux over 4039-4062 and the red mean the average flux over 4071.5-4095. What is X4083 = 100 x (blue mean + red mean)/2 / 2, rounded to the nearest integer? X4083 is 557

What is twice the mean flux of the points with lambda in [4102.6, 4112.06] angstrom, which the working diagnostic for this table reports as 22.1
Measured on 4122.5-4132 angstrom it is 21.9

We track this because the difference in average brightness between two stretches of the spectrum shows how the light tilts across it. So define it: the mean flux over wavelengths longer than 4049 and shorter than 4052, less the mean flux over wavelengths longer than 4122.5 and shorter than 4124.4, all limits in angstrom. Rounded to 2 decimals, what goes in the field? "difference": 0.09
